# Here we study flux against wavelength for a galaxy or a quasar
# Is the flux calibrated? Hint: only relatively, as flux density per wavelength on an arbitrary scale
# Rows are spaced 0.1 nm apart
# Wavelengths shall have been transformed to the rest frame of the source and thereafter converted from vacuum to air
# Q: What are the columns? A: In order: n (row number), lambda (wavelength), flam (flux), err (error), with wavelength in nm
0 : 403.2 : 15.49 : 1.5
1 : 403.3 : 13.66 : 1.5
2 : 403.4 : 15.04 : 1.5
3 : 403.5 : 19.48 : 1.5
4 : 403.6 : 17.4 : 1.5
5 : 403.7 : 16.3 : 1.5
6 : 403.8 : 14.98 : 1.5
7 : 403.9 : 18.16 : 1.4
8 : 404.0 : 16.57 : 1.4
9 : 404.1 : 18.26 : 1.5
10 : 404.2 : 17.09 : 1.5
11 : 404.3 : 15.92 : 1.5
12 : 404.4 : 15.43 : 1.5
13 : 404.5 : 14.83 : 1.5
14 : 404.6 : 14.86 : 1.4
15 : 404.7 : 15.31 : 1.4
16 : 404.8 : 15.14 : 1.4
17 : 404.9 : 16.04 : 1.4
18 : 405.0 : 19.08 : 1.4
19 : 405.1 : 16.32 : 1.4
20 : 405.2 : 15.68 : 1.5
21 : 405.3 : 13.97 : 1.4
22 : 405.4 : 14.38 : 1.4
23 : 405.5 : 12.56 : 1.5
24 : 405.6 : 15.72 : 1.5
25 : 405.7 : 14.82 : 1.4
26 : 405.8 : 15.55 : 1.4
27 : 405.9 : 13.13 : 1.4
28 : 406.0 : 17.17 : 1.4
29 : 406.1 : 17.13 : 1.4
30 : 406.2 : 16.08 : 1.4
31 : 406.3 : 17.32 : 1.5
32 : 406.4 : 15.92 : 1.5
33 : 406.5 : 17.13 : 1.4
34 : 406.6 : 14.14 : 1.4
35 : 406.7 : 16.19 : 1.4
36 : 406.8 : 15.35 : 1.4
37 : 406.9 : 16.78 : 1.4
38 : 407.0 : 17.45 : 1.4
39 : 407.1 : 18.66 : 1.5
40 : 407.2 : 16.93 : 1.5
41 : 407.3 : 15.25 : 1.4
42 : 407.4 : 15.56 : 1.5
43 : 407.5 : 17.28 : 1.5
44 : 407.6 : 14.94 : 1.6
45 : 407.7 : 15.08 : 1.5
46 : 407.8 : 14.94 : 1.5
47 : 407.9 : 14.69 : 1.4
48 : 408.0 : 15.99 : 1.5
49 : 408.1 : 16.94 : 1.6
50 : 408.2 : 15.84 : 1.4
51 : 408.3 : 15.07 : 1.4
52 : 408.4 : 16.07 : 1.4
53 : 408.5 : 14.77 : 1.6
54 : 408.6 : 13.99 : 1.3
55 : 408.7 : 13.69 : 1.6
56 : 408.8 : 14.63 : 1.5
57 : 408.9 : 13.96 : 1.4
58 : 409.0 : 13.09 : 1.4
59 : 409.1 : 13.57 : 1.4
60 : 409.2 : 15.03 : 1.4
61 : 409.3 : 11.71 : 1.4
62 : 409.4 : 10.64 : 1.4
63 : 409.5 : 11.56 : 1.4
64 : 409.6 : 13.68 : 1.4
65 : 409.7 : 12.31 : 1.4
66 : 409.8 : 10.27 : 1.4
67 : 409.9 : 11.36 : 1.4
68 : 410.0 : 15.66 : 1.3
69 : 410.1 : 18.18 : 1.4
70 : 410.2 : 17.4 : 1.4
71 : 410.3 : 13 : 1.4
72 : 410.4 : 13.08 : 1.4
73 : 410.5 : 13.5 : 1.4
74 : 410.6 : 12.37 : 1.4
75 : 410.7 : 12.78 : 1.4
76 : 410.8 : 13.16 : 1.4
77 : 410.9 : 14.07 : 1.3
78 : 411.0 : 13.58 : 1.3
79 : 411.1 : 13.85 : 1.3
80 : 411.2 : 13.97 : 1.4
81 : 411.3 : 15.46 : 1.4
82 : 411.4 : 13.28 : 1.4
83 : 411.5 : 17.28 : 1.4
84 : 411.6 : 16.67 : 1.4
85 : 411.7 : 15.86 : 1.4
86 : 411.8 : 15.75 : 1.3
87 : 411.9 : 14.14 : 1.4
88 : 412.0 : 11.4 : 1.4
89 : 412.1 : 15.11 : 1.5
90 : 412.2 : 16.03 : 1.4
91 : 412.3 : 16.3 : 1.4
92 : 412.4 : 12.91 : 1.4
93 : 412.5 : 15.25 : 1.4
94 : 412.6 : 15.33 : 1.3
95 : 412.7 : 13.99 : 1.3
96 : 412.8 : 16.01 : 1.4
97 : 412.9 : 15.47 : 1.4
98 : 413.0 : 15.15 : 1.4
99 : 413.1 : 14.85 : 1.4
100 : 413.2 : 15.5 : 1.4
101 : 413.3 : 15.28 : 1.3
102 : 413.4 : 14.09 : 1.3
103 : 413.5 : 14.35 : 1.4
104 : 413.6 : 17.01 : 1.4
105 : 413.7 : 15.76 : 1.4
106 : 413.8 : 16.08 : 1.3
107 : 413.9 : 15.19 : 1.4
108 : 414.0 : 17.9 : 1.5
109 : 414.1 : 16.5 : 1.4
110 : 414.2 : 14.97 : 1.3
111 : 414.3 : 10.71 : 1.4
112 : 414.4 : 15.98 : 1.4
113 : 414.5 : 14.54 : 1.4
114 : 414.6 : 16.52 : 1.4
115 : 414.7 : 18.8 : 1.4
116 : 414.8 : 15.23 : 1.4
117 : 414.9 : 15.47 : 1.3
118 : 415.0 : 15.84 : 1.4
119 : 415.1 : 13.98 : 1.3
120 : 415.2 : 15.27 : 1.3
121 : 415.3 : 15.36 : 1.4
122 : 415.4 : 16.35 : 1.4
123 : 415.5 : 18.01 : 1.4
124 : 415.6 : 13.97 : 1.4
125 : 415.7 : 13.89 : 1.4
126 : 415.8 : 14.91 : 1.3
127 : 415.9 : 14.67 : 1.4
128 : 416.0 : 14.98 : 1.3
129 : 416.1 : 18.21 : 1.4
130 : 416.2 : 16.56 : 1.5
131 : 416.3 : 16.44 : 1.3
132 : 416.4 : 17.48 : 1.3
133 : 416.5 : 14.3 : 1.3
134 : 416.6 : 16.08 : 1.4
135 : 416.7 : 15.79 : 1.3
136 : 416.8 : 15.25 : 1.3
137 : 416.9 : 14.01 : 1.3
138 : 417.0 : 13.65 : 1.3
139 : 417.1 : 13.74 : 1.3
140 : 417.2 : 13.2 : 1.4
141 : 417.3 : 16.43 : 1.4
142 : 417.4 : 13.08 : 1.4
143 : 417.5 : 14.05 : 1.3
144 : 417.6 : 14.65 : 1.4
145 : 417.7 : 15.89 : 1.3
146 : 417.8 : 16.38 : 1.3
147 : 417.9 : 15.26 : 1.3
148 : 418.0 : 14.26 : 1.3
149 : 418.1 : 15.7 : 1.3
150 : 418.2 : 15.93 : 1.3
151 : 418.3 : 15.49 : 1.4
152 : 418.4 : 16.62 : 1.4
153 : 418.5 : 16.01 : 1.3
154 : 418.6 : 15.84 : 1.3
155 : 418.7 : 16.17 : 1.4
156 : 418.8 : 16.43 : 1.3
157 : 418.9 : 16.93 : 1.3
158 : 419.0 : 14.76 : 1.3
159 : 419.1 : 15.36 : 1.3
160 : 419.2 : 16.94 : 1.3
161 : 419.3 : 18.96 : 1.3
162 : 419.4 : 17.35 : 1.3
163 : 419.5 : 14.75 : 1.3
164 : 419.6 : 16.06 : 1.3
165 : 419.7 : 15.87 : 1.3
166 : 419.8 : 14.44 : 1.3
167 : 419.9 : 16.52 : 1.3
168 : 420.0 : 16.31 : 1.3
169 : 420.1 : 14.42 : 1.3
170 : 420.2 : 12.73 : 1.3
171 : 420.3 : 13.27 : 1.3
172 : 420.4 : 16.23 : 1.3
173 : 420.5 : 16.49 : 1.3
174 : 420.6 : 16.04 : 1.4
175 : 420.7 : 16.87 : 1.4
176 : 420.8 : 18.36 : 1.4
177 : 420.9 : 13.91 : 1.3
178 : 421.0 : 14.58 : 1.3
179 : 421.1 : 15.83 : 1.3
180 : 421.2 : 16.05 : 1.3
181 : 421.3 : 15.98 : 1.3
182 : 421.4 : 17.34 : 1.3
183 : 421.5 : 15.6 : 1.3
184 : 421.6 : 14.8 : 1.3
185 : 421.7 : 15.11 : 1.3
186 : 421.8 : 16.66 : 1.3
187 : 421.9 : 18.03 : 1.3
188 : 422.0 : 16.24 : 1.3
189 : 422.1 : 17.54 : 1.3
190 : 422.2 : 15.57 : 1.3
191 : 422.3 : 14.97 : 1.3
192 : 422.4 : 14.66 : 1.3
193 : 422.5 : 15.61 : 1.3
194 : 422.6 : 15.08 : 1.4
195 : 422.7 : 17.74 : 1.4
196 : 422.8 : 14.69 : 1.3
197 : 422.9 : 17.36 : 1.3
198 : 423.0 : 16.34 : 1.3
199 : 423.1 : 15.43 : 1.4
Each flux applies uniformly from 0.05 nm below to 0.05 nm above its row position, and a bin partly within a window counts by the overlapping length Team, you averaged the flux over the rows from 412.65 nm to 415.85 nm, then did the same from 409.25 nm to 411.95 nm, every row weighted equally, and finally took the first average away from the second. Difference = -1.5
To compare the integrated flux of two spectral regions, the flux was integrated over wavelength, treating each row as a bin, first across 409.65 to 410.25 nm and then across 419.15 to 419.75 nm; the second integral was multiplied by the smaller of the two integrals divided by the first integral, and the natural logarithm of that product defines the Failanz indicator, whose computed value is 2.30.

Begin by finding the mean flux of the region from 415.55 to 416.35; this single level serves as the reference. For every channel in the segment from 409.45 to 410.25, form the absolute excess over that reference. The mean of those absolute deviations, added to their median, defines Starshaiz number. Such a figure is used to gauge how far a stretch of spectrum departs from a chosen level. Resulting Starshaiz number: 5.8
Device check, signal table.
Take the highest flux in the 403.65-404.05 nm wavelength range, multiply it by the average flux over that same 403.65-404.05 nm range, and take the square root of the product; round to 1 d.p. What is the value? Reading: 17.3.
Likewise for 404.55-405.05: 17.5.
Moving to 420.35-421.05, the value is 17.2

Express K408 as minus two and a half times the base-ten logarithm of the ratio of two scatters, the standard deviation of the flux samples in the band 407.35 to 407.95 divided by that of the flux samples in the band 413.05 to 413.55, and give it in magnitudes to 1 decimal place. -0.5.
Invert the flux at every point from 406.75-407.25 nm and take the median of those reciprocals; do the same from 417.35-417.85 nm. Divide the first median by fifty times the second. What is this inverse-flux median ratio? 0.0173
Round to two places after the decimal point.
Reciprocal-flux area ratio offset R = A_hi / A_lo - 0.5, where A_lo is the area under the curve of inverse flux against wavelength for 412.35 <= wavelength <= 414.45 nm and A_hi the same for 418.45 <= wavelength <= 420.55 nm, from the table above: 0.46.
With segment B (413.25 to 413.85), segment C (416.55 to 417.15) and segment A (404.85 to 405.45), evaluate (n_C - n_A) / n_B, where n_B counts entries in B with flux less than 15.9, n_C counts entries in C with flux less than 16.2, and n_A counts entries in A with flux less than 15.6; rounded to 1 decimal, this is 1.0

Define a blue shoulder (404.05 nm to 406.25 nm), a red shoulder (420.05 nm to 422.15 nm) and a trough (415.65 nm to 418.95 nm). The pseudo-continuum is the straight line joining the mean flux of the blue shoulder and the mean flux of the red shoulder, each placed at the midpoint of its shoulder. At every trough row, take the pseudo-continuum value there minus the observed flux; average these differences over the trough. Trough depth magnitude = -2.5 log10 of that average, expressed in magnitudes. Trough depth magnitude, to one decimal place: 1.1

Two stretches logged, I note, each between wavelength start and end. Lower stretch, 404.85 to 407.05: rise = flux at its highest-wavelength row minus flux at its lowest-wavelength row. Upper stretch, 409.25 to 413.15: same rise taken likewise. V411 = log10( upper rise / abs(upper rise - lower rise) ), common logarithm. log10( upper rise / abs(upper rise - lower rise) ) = 0.26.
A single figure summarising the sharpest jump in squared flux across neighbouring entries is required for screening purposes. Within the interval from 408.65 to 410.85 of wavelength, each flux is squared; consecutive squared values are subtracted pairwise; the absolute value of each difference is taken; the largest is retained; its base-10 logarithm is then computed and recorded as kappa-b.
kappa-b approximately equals 2.13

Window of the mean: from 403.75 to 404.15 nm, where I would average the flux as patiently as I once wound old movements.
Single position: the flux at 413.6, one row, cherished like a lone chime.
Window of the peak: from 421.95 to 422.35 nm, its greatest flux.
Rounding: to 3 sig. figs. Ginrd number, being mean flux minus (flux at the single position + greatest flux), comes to -17.6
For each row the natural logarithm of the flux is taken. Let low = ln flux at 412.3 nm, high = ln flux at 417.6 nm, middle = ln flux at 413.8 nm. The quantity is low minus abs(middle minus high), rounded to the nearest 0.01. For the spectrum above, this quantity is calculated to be 2.70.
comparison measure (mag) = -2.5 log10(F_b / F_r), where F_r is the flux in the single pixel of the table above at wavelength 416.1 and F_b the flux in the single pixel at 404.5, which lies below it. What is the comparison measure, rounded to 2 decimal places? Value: 0.22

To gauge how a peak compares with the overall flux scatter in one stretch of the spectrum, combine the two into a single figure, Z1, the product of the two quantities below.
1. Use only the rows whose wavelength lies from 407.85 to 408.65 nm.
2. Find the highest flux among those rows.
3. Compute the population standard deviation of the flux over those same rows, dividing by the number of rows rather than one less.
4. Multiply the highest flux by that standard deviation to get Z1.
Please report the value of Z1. 15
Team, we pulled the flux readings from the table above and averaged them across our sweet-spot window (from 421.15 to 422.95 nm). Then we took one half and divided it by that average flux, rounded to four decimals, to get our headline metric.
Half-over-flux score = 0.0311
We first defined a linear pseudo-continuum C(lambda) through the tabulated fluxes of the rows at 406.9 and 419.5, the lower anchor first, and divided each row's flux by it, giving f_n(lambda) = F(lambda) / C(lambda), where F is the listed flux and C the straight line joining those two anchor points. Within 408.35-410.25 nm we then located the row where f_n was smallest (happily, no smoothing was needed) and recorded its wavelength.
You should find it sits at 409.8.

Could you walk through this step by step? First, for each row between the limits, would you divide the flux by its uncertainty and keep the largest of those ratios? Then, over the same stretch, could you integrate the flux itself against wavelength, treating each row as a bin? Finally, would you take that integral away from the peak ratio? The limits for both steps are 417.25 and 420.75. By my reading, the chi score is -40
